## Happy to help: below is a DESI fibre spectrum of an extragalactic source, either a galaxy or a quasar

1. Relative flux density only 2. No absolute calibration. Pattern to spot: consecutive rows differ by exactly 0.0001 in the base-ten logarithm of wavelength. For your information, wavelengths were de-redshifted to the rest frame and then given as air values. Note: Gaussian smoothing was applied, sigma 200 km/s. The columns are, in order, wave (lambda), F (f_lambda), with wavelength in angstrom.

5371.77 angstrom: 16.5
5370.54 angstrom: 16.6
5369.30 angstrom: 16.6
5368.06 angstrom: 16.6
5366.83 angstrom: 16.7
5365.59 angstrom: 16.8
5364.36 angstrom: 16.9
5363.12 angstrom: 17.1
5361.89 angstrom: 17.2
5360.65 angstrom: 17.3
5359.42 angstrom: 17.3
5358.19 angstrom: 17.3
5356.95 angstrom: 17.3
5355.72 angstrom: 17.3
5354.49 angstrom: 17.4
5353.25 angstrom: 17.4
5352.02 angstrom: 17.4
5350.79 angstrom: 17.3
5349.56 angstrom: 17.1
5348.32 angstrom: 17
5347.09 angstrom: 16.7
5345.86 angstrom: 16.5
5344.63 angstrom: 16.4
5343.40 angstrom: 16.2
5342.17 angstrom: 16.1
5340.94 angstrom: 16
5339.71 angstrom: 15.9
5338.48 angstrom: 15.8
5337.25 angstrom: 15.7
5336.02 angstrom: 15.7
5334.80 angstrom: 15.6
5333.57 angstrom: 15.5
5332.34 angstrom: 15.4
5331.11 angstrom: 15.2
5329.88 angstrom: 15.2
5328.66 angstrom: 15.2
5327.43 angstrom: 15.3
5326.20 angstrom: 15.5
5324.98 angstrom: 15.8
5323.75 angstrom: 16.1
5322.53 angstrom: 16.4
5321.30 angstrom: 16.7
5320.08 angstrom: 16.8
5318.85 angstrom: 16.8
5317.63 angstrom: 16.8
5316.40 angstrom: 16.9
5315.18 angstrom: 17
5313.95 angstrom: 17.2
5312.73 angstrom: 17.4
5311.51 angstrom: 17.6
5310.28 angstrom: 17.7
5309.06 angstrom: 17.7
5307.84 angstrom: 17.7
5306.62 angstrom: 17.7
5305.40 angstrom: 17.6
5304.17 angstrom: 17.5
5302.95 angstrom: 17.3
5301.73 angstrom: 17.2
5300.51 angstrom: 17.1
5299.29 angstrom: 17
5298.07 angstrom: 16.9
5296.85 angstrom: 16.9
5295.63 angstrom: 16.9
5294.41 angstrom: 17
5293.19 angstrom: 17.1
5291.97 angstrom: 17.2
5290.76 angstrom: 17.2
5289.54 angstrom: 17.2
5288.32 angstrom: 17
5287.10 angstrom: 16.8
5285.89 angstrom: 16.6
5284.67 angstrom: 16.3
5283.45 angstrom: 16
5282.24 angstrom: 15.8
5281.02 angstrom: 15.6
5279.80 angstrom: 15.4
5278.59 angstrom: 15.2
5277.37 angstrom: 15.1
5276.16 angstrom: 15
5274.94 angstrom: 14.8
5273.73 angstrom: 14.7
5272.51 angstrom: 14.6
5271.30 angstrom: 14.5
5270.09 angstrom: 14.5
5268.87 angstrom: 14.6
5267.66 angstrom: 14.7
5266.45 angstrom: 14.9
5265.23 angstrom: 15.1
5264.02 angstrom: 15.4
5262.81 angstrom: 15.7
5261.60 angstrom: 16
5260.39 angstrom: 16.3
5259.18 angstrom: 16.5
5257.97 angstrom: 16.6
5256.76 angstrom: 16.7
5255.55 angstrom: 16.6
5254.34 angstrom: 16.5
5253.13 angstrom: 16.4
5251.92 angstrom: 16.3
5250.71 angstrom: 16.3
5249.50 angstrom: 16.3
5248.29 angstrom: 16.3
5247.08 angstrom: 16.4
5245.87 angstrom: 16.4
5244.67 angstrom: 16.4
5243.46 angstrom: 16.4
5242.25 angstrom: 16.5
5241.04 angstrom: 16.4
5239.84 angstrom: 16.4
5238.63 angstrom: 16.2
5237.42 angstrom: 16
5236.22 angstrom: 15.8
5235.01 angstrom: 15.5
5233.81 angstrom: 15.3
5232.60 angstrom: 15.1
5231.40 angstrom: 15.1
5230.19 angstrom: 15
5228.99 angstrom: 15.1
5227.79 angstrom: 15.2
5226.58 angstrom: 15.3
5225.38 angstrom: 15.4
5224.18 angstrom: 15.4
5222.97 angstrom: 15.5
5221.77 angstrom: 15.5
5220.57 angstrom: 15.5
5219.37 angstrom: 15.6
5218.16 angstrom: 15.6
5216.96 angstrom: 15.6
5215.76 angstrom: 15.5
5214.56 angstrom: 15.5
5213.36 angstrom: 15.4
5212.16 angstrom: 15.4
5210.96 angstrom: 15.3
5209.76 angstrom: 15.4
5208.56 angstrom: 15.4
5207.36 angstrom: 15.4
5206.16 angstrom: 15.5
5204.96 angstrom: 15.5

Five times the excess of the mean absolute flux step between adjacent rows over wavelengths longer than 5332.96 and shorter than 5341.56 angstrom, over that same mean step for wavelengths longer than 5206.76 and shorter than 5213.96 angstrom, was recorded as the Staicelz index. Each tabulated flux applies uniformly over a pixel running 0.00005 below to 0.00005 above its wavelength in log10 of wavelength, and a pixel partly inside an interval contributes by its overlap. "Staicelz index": 0.22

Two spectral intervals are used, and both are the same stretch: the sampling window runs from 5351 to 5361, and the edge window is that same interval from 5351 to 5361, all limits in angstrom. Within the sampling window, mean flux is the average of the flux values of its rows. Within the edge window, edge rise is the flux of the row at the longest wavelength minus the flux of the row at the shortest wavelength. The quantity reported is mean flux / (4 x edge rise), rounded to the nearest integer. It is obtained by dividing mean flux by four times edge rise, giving -43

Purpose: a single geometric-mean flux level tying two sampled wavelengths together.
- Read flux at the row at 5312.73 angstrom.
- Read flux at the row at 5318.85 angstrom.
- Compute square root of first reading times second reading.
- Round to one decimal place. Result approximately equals 17.1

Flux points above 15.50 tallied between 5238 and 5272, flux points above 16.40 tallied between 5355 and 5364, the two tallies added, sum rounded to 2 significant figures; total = 28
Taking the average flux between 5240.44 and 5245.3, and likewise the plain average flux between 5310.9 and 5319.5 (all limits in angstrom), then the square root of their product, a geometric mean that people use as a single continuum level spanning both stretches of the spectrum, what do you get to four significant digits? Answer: 16.76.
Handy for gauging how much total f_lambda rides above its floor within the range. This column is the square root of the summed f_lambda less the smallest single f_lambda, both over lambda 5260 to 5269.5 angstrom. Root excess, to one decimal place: 10.4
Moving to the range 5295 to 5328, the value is 21.0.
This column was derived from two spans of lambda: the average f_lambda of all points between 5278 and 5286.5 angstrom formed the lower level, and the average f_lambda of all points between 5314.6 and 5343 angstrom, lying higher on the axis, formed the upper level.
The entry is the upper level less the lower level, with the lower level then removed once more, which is -15.7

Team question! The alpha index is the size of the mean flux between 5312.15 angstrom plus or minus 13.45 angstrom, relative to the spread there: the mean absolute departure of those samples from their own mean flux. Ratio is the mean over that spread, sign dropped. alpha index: 41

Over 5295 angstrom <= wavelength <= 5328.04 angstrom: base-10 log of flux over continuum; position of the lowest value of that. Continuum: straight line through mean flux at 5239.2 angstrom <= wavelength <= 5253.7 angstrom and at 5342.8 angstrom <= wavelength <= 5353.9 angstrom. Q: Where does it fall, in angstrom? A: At 5327.43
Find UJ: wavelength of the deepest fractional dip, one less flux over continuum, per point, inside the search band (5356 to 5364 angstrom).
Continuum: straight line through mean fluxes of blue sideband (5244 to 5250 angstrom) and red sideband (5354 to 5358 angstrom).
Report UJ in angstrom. 5363.12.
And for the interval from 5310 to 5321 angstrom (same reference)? 5320.08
